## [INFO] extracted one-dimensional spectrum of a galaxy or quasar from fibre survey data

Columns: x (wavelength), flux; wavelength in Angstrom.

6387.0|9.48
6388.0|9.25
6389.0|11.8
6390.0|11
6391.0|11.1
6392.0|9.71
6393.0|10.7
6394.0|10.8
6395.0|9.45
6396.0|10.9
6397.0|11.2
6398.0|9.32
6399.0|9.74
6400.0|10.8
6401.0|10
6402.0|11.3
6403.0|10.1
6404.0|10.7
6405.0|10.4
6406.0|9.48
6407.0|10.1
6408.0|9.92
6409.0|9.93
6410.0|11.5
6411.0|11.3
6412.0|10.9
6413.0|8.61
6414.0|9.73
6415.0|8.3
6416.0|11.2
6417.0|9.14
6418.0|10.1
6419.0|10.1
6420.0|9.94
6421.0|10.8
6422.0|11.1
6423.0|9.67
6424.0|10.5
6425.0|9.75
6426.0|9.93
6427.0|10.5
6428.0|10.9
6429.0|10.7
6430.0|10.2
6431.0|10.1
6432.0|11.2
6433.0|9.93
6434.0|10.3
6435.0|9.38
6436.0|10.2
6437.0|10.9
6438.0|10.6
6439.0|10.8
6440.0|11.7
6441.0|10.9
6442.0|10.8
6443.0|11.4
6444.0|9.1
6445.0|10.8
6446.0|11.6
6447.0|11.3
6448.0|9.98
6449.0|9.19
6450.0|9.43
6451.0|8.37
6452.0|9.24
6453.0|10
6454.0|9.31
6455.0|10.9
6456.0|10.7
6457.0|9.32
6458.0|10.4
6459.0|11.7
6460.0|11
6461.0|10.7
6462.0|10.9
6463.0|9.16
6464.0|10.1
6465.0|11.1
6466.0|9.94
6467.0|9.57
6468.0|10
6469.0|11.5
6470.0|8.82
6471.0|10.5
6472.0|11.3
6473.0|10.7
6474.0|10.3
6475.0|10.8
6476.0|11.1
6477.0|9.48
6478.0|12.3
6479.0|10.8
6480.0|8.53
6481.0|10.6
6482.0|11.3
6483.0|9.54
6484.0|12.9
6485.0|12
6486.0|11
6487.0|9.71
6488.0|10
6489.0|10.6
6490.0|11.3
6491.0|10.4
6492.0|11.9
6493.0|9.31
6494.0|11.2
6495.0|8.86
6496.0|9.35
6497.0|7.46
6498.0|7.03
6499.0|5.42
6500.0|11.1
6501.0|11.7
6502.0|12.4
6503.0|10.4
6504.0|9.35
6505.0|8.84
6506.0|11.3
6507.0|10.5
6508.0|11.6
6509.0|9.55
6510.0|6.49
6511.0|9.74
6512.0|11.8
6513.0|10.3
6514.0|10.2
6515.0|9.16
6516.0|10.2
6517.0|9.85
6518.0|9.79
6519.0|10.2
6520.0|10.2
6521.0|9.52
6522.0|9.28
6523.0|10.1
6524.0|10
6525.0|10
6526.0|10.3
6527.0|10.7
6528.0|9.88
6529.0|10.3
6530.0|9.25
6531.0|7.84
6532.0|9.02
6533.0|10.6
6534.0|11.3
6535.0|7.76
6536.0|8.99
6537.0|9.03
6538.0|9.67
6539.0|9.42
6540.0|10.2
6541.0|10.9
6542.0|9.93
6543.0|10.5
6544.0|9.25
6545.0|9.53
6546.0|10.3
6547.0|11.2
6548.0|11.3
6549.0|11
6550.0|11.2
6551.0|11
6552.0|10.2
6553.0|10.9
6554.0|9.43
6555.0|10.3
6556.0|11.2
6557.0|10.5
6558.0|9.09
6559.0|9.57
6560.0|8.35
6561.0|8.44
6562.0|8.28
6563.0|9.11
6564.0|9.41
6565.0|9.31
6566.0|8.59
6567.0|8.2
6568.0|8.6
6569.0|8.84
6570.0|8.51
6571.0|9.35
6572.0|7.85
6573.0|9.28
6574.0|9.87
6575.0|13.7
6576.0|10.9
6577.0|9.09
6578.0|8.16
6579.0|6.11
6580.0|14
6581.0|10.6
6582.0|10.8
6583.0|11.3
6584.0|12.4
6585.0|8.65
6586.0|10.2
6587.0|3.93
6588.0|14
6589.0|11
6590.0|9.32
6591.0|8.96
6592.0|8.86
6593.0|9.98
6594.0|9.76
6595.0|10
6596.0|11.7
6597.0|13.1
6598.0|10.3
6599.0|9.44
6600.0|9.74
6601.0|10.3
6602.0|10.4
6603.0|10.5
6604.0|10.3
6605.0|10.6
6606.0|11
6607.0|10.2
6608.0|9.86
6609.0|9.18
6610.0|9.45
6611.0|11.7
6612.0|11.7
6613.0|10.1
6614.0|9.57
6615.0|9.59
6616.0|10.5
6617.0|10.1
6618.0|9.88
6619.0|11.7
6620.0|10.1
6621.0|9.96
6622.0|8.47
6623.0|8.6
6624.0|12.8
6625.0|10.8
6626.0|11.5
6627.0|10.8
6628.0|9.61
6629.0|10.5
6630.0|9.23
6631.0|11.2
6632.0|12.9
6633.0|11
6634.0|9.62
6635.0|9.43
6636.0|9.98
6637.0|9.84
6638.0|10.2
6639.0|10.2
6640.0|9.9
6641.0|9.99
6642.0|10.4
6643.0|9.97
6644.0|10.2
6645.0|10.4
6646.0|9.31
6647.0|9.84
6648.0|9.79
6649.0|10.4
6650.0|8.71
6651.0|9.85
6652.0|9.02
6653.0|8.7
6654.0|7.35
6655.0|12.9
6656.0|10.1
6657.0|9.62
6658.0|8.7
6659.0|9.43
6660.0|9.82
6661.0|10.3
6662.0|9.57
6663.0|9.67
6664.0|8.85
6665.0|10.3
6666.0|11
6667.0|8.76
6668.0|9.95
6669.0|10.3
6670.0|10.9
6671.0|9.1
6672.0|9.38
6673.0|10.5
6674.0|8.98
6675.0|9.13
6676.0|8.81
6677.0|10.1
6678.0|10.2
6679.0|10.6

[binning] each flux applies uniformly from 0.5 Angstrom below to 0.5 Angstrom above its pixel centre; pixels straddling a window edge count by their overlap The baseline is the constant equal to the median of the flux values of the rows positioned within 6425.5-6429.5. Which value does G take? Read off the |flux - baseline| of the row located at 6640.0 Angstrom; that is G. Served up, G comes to 0.7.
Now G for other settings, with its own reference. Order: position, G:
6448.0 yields 0.6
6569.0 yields 1.8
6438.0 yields 0.0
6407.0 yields 0.5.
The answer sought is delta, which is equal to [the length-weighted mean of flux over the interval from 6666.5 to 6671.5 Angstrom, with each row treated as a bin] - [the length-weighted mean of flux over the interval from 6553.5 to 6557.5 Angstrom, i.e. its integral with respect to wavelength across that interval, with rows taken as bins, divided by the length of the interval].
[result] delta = -0.6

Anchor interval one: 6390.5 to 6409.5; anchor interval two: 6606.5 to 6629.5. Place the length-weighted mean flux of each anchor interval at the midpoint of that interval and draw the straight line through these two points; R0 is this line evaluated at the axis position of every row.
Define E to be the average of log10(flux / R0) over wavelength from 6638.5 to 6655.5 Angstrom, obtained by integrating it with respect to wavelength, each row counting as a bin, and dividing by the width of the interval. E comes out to -0.023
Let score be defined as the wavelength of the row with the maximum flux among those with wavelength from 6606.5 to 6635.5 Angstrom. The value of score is 6632.0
